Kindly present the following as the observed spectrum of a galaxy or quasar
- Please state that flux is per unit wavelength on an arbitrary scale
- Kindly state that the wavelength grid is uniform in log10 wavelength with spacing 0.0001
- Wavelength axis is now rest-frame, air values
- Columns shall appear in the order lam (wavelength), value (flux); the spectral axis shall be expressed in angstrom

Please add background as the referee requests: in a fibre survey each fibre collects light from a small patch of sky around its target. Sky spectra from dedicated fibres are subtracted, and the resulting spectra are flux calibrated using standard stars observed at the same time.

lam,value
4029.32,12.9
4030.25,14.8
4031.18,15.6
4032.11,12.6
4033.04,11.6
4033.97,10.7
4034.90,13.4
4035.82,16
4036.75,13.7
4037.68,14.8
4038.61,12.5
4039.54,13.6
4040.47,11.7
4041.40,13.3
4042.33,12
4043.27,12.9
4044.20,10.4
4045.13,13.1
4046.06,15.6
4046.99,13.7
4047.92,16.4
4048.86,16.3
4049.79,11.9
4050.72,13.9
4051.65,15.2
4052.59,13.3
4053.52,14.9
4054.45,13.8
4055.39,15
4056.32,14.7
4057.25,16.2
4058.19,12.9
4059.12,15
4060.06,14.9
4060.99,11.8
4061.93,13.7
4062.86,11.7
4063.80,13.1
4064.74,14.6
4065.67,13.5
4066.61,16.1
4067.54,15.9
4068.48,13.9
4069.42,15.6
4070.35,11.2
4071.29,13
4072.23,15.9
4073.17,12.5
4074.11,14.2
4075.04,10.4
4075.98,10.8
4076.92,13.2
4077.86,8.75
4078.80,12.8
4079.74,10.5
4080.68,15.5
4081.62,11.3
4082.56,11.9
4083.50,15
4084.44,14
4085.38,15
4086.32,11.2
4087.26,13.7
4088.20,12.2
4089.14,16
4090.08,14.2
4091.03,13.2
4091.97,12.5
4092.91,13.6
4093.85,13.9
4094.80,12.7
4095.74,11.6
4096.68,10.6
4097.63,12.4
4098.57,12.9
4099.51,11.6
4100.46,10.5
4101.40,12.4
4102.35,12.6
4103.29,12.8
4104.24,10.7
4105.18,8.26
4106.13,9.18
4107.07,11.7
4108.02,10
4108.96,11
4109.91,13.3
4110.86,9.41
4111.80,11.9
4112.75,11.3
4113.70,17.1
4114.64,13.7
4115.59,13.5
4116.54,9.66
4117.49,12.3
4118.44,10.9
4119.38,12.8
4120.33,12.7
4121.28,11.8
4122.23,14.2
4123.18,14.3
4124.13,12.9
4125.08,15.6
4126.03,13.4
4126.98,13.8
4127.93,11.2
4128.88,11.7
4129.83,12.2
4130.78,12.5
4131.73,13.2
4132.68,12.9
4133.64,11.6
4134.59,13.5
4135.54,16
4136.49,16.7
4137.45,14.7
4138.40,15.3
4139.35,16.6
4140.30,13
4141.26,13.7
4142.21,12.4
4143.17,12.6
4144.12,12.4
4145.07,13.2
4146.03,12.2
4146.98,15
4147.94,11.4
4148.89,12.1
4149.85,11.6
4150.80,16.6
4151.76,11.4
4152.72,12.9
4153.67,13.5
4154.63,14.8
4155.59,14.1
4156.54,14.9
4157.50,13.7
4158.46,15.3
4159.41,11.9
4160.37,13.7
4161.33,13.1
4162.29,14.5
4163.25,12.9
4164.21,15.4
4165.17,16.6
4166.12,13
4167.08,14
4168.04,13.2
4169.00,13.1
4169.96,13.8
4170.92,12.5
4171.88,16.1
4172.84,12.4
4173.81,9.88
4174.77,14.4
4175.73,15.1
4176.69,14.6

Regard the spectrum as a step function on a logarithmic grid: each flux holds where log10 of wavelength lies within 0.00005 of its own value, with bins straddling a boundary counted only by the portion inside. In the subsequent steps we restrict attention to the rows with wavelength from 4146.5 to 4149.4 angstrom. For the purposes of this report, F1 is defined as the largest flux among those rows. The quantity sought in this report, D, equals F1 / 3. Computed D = 5.00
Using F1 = 15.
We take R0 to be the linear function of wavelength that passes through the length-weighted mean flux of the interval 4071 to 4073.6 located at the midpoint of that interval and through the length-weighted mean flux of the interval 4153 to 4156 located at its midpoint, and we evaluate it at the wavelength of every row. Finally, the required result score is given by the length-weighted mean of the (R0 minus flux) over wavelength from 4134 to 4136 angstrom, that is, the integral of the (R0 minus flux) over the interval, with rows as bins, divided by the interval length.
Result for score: -0.56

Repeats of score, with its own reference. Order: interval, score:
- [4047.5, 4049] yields -2.56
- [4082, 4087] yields 0.49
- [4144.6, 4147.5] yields 0.59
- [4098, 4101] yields 2.21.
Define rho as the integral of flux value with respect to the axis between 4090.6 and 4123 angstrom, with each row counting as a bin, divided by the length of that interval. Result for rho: 12.0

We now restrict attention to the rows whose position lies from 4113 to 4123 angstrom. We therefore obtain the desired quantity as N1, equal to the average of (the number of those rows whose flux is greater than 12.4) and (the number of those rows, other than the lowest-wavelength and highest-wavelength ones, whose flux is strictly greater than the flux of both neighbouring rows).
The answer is 4.0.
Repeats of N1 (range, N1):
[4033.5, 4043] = 5.5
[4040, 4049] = 5.5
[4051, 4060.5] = 7.0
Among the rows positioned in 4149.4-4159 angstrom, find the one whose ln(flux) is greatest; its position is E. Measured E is 4150.80 angstrom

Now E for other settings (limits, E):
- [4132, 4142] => 4136.49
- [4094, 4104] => 4098.57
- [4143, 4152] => 4150.80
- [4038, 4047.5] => 4046.06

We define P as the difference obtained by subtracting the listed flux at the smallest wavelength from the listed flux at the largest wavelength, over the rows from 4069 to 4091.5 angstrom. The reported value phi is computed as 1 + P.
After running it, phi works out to -1.4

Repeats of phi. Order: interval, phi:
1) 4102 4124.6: 1.3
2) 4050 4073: 3.0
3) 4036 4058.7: 0.2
